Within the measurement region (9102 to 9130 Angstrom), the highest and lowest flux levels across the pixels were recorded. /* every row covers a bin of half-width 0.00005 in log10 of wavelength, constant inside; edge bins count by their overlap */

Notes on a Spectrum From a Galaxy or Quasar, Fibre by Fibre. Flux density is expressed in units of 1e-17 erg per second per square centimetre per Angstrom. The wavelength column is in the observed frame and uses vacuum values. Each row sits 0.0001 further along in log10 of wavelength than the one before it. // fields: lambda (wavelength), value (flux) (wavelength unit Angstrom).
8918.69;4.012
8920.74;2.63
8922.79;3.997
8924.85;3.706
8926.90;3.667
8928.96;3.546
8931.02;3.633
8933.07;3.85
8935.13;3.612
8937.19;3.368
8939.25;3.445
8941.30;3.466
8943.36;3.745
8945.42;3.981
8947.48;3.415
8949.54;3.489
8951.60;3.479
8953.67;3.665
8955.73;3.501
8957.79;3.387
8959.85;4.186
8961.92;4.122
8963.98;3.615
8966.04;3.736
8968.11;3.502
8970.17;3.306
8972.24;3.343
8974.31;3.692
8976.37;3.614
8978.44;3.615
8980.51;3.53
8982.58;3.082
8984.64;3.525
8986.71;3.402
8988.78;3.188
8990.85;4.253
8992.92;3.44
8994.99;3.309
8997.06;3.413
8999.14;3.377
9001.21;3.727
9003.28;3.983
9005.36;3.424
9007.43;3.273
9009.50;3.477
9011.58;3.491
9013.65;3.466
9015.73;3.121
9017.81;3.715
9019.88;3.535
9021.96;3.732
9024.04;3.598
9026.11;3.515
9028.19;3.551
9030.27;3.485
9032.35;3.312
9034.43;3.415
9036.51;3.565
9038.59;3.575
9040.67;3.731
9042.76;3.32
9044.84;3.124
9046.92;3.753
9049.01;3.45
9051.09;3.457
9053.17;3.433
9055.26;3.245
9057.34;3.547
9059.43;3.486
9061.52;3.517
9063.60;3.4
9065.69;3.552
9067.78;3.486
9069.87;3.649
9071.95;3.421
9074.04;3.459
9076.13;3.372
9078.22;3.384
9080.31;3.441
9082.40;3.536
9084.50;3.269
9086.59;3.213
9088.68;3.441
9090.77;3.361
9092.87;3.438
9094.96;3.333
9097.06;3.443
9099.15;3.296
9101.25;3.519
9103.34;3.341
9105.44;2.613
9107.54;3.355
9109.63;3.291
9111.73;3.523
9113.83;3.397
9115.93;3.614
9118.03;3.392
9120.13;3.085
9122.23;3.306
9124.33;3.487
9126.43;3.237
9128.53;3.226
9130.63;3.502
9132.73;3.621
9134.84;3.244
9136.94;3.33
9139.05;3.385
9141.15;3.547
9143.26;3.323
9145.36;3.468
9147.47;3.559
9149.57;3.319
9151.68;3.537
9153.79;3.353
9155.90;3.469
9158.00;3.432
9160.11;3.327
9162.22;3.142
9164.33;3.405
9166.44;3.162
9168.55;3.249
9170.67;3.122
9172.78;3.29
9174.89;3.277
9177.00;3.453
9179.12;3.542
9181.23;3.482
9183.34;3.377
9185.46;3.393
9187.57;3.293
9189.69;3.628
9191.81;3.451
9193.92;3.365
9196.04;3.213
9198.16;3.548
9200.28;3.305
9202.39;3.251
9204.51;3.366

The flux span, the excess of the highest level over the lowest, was 1.00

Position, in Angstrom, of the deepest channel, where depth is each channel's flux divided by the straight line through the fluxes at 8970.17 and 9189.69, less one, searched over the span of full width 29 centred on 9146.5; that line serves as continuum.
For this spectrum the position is 9134.84 Angstrom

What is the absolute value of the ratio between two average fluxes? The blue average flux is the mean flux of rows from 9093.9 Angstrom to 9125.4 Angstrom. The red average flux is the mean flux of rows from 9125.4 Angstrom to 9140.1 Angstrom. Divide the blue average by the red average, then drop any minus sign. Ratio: 0.99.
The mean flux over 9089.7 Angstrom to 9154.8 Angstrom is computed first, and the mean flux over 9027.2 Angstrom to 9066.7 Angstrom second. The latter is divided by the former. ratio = 1.03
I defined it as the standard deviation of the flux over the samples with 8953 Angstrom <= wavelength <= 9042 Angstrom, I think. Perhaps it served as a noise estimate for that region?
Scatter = 0.25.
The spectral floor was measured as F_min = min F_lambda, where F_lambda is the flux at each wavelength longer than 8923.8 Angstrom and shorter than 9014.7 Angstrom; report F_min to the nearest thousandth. 3.082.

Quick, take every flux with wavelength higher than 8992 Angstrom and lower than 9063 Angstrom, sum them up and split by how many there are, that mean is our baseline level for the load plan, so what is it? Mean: 3.49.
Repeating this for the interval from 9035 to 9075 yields 3.48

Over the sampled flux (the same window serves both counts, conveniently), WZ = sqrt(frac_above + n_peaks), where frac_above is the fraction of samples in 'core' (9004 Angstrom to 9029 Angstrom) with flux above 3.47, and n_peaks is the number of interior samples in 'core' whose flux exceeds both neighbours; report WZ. 1.91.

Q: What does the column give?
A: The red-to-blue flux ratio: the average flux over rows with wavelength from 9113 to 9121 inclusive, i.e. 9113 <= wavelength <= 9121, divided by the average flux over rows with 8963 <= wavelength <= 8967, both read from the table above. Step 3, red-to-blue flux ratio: 0.92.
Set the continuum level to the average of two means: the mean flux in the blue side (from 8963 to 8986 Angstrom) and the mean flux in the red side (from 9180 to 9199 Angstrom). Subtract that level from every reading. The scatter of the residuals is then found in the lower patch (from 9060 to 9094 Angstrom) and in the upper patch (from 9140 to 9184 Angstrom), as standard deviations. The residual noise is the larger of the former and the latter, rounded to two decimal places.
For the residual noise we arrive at 0.13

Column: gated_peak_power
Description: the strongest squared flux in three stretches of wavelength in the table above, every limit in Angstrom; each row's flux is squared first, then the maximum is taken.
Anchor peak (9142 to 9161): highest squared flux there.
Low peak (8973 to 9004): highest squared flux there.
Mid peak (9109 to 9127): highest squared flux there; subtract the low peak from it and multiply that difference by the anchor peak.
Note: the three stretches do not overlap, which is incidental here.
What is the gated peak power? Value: -64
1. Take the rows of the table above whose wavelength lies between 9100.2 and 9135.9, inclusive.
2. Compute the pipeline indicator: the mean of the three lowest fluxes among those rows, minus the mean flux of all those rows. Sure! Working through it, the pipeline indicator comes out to -0.36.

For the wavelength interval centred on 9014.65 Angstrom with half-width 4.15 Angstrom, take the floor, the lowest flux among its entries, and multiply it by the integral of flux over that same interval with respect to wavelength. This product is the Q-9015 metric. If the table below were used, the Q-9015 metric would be 89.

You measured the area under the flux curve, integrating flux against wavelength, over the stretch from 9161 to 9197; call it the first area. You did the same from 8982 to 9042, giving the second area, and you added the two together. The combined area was 331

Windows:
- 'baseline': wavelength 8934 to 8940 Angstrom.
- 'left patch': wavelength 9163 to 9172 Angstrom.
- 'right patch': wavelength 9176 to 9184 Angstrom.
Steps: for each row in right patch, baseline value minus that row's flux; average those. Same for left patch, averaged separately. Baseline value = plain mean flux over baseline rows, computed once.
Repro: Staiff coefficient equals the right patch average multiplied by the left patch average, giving 0.003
